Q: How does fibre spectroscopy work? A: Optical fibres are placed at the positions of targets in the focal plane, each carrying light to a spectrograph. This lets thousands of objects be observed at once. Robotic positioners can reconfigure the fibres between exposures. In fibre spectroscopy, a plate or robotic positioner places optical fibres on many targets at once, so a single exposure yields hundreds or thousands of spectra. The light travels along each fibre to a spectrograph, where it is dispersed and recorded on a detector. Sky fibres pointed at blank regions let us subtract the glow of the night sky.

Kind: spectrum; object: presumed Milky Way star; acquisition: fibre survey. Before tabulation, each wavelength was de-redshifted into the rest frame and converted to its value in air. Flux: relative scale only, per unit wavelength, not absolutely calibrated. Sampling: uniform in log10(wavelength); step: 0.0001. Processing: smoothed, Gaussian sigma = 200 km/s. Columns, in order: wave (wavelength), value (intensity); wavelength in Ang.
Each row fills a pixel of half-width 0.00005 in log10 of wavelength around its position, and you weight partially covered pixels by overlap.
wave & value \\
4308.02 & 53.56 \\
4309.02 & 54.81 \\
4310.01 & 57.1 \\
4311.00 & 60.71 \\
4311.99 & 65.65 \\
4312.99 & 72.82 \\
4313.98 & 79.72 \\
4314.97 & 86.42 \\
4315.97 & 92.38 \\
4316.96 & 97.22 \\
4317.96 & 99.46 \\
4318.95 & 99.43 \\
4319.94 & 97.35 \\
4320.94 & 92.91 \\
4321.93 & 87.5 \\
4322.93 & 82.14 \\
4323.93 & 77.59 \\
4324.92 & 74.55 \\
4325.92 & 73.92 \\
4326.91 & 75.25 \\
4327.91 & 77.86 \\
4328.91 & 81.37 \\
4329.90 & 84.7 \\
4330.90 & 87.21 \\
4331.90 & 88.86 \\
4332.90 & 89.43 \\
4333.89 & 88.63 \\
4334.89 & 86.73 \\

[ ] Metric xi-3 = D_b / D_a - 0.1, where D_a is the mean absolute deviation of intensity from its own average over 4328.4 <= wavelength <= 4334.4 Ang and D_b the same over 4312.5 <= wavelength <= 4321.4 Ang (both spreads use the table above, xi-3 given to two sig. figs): 3.0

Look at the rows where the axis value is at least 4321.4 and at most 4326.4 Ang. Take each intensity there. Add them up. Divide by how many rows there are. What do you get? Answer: 79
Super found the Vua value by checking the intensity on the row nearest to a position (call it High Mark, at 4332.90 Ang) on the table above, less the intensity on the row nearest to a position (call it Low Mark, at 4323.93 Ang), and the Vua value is 12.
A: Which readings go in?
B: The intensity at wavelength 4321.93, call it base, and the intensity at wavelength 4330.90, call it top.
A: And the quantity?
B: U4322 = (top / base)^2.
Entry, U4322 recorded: 1.0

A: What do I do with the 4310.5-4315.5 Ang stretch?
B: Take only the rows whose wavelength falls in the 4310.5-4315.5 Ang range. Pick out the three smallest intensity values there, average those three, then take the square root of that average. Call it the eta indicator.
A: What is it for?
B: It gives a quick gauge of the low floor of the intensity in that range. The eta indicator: 8.1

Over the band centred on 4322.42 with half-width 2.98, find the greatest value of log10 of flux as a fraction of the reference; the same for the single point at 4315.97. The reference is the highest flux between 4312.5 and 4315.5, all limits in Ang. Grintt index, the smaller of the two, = 0.029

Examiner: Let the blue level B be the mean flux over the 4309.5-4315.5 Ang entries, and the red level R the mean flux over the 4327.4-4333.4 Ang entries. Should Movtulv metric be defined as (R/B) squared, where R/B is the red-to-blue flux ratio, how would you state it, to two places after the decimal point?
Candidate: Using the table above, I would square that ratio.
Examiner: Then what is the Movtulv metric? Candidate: 1.45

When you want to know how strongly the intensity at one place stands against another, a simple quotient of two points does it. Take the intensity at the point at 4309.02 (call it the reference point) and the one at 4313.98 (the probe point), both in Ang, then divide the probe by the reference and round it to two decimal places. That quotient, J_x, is 1.45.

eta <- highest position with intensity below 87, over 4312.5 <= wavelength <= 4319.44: 4314.97 Ang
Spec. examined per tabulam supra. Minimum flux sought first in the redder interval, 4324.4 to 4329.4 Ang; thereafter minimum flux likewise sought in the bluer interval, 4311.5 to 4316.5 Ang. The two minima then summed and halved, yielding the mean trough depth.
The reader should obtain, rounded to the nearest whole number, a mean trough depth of 70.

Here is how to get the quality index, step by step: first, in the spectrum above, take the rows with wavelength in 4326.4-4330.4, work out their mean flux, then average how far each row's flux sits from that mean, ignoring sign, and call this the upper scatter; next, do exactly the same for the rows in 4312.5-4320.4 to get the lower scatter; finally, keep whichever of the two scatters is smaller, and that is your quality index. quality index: 3.2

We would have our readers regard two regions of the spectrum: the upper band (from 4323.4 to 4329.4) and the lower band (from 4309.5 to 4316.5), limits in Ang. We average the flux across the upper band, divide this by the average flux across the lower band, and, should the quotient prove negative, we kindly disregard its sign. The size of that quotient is 1.04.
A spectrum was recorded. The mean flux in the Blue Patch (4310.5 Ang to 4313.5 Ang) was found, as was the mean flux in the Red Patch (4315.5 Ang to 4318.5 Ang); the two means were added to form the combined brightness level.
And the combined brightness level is 163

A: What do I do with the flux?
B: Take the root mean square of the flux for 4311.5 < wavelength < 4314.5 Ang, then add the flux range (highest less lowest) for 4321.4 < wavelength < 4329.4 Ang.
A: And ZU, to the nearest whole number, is 87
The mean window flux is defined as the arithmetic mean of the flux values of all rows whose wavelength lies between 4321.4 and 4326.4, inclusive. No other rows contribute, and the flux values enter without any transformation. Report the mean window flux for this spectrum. 79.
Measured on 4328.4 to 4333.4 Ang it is 86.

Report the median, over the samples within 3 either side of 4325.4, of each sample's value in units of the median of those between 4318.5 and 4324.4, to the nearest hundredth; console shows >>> 0.85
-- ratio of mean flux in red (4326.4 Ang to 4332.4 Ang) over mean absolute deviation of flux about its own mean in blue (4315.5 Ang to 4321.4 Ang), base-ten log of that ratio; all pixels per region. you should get 1.51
